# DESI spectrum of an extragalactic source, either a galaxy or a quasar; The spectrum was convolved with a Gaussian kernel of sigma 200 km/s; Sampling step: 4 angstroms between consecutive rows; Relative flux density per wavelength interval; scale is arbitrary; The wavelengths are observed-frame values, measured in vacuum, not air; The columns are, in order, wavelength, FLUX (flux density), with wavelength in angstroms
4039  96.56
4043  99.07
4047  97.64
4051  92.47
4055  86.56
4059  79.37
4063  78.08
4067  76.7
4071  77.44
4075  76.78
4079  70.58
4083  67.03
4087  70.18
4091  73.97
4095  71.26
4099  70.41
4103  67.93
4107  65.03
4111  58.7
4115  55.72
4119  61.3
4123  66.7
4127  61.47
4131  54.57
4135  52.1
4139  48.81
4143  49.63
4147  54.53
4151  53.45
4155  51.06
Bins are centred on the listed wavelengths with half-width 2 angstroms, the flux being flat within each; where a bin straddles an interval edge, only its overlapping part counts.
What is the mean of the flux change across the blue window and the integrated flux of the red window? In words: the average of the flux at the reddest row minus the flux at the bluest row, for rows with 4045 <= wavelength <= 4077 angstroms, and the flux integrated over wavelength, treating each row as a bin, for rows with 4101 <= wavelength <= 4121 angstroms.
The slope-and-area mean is 607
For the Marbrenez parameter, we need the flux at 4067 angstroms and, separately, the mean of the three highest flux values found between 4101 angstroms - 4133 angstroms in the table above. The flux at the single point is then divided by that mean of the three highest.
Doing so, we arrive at 1.15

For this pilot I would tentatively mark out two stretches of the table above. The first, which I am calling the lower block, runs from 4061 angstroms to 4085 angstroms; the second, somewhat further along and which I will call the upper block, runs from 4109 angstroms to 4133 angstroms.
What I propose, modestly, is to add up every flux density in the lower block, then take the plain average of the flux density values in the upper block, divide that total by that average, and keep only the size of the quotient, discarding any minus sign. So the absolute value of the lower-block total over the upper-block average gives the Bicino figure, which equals 7.5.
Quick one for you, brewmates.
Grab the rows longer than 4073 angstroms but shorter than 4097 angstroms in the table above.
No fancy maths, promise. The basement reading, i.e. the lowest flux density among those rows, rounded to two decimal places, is 67.03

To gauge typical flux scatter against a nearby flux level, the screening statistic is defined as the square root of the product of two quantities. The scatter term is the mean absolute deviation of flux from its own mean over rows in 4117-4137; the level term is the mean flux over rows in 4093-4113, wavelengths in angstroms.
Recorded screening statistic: 17.7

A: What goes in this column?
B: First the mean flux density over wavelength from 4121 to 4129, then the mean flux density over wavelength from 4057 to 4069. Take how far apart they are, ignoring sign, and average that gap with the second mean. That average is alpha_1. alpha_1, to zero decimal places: 46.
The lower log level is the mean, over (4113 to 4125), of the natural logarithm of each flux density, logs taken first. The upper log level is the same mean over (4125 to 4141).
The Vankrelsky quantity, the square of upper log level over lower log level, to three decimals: 0.941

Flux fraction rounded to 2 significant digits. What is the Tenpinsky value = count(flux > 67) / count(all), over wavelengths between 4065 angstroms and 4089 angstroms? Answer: 1.0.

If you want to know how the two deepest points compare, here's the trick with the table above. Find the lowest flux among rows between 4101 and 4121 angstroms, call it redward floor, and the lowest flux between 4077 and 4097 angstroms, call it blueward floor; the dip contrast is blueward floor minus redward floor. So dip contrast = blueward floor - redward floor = 11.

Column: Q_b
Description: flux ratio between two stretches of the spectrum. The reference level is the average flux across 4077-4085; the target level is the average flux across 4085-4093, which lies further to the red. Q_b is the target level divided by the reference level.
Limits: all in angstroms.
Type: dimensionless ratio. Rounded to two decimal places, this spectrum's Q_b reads 1.05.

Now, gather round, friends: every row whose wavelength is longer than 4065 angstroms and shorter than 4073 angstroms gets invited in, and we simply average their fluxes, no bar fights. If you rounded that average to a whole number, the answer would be 77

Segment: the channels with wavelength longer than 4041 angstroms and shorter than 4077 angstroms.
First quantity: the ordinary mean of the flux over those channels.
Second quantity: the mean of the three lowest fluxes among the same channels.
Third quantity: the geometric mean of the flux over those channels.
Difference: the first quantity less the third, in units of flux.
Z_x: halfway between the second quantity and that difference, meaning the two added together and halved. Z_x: 38.7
